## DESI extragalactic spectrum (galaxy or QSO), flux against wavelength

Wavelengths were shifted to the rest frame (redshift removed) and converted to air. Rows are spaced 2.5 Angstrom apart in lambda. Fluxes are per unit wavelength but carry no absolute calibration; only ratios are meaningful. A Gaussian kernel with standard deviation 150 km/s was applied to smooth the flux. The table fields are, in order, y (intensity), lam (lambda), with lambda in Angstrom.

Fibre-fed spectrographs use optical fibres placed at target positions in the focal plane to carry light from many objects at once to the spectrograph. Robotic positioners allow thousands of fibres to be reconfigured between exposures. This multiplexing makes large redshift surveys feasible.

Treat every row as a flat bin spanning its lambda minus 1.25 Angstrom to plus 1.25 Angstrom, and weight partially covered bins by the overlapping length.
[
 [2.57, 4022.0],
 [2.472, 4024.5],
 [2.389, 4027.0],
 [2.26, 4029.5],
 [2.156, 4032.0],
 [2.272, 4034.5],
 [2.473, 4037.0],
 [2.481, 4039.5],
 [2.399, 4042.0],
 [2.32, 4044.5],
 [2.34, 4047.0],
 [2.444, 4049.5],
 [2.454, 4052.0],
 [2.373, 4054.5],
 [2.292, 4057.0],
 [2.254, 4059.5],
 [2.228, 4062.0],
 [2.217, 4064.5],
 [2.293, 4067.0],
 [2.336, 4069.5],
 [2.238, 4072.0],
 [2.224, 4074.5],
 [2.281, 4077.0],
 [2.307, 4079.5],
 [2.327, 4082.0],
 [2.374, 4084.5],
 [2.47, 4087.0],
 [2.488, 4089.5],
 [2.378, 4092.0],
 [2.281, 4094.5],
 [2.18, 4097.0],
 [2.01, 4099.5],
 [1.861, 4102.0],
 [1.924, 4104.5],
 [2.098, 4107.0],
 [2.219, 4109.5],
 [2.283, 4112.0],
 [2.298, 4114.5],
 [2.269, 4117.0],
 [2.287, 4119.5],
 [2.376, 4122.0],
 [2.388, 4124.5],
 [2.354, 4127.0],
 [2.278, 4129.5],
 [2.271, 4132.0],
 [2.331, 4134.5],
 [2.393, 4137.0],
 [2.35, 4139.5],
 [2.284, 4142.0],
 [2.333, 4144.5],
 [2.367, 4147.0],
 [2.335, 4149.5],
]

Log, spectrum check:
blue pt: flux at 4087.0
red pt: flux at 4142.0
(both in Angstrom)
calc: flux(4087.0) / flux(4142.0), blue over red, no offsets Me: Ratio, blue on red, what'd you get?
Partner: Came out 1.08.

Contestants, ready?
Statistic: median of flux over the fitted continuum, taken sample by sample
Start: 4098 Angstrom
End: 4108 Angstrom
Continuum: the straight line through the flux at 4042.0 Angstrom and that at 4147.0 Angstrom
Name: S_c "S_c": 0.826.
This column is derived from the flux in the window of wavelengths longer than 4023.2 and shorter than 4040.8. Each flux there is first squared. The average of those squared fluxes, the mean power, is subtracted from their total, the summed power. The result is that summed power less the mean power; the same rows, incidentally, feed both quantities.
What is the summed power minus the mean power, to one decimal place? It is 33.4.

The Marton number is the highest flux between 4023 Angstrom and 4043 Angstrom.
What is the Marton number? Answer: 2.481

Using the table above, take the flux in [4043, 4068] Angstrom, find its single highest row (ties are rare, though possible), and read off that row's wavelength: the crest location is 4052.0 Angstrom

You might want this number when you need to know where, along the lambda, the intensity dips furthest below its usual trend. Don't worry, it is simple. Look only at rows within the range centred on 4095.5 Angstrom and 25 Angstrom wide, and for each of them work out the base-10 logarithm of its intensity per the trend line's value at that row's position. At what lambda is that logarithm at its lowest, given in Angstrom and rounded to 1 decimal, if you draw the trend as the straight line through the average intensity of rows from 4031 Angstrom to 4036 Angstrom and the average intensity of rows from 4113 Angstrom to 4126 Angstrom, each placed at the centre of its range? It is 4102.0 Angstrom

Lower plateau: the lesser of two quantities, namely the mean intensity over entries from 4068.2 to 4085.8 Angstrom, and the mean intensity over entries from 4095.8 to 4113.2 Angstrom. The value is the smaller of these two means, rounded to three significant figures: 2.08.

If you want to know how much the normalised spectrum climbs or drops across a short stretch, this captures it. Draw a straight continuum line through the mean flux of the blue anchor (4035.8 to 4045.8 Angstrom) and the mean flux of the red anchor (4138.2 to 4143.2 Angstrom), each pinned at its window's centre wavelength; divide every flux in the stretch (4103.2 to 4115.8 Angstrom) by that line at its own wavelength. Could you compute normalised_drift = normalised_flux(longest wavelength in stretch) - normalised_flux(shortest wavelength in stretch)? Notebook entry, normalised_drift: 0.16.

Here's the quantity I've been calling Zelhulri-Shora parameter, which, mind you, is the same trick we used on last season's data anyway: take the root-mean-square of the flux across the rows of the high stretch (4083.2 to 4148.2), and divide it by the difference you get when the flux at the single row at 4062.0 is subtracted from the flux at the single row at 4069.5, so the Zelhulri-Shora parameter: 21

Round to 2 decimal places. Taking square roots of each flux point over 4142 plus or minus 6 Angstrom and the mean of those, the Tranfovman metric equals 1.53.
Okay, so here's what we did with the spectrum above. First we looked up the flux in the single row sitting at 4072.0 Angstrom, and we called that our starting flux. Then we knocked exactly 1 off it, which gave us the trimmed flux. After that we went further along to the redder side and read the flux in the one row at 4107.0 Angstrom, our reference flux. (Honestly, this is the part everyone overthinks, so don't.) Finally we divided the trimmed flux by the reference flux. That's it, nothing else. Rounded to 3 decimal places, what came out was 0.590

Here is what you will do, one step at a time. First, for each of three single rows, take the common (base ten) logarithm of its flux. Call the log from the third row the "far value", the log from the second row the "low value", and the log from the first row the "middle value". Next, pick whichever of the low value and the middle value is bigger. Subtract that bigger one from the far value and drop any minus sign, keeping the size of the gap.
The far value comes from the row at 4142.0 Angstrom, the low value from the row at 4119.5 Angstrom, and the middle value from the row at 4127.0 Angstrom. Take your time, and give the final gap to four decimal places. 0.0131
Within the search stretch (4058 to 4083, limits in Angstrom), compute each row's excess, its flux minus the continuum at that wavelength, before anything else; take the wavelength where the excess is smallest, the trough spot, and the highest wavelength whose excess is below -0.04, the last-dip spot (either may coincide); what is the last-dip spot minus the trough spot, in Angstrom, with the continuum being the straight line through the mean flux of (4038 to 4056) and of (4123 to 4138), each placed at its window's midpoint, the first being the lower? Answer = 17.5 Angstrom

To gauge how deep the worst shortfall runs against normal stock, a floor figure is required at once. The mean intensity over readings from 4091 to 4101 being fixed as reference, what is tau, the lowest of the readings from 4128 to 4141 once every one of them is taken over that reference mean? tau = 1.03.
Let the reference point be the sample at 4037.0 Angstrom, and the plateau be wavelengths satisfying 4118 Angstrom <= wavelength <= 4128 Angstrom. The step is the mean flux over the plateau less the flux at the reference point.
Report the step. -0.12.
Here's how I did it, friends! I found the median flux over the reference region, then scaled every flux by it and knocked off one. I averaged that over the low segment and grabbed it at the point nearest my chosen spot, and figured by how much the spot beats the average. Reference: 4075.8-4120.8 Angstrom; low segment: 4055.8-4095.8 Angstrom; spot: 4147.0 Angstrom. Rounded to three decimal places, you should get 0.024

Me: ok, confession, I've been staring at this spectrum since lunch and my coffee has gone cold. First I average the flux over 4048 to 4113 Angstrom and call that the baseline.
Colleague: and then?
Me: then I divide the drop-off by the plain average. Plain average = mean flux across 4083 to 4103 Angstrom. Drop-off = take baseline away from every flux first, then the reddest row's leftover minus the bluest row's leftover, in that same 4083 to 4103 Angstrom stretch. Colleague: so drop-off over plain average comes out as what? -0.23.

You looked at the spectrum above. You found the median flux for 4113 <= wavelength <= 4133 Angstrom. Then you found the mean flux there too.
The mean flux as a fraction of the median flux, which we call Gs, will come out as 1.01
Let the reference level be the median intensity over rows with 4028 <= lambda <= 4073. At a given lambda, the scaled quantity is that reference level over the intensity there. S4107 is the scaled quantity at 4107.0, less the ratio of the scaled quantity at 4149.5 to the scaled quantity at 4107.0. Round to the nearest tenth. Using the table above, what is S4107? 0.2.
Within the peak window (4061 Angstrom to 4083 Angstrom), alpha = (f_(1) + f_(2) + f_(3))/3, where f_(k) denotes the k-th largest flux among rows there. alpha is 2.32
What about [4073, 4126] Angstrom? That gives 2.45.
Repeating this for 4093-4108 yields 2.19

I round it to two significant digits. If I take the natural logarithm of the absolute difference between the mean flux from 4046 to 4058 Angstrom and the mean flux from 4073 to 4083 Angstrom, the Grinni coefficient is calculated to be -2.3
